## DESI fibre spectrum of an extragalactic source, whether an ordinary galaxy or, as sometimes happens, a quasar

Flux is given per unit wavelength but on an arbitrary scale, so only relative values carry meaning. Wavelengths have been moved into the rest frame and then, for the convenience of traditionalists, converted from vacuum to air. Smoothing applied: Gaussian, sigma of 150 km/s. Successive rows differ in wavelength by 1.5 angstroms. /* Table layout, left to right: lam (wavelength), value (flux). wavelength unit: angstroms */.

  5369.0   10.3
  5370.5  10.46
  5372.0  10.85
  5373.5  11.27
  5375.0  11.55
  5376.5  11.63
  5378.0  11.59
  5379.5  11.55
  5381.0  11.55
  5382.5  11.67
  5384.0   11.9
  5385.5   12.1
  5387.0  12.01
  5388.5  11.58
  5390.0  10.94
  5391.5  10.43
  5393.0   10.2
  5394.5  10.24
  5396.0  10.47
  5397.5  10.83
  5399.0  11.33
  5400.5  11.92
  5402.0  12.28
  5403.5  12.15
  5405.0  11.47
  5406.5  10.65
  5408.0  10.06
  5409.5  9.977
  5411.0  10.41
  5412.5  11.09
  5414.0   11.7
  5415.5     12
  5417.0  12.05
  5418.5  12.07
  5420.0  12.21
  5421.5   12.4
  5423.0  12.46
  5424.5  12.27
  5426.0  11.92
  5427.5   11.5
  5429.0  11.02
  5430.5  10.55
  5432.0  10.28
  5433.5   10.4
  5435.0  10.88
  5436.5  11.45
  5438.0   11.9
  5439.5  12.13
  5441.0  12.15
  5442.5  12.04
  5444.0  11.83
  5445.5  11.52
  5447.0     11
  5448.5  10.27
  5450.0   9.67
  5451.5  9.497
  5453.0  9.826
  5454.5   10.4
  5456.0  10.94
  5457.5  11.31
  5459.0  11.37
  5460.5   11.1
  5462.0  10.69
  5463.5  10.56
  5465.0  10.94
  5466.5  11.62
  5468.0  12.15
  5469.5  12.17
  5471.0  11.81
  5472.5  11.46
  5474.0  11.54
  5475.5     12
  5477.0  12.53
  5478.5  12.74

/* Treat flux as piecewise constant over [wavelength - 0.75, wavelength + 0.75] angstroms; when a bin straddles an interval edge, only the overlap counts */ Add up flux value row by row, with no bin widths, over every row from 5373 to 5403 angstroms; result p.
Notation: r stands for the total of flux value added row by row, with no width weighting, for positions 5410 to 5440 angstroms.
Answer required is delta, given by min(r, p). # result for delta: 227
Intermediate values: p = 227.0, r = 230.7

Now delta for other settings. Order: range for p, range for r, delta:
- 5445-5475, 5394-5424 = 220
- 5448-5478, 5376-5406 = 222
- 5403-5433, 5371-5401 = 226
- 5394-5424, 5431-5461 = 220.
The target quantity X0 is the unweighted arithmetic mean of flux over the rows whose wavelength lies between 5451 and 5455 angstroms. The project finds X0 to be 9.9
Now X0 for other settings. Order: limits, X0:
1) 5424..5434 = 11.1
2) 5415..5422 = 12.1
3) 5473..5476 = 11.8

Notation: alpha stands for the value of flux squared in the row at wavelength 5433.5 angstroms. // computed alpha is 108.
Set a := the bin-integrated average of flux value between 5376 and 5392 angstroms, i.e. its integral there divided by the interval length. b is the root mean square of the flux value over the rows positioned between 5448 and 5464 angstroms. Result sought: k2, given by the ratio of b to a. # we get 0.91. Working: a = 11.6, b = 10.53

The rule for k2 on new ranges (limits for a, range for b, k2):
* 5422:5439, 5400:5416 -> 0.99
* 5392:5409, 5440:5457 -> 0.99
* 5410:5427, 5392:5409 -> 0.94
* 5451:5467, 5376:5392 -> 1.07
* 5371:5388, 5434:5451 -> 0.98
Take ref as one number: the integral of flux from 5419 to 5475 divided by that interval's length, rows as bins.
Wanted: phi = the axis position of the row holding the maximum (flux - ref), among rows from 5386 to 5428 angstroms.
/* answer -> 5423.0 angstroms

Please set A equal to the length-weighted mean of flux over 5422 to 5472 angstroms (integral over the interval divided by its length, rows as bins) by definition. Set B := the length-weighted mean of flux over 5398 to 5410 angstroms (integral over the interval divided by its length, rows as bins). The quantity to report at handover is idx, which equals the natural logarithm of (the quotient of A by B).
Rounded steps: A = 11.21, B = 11.2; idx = -0.004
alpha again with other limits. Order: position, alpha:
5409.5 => 100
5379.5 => 133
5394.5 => 105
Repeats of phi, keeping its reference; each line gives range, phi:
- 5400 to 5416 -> 5402.0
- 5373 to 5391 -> 5385.5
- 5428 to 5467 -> 5441.0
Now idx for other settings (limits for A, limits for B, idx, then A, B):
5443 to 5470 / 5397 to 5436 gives -0.040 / 10.94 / 11.4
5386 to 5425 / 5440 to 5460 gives 0.038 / 11.35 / 10.9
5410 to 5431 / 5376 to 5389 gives -0.005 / 11.68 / 11.7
